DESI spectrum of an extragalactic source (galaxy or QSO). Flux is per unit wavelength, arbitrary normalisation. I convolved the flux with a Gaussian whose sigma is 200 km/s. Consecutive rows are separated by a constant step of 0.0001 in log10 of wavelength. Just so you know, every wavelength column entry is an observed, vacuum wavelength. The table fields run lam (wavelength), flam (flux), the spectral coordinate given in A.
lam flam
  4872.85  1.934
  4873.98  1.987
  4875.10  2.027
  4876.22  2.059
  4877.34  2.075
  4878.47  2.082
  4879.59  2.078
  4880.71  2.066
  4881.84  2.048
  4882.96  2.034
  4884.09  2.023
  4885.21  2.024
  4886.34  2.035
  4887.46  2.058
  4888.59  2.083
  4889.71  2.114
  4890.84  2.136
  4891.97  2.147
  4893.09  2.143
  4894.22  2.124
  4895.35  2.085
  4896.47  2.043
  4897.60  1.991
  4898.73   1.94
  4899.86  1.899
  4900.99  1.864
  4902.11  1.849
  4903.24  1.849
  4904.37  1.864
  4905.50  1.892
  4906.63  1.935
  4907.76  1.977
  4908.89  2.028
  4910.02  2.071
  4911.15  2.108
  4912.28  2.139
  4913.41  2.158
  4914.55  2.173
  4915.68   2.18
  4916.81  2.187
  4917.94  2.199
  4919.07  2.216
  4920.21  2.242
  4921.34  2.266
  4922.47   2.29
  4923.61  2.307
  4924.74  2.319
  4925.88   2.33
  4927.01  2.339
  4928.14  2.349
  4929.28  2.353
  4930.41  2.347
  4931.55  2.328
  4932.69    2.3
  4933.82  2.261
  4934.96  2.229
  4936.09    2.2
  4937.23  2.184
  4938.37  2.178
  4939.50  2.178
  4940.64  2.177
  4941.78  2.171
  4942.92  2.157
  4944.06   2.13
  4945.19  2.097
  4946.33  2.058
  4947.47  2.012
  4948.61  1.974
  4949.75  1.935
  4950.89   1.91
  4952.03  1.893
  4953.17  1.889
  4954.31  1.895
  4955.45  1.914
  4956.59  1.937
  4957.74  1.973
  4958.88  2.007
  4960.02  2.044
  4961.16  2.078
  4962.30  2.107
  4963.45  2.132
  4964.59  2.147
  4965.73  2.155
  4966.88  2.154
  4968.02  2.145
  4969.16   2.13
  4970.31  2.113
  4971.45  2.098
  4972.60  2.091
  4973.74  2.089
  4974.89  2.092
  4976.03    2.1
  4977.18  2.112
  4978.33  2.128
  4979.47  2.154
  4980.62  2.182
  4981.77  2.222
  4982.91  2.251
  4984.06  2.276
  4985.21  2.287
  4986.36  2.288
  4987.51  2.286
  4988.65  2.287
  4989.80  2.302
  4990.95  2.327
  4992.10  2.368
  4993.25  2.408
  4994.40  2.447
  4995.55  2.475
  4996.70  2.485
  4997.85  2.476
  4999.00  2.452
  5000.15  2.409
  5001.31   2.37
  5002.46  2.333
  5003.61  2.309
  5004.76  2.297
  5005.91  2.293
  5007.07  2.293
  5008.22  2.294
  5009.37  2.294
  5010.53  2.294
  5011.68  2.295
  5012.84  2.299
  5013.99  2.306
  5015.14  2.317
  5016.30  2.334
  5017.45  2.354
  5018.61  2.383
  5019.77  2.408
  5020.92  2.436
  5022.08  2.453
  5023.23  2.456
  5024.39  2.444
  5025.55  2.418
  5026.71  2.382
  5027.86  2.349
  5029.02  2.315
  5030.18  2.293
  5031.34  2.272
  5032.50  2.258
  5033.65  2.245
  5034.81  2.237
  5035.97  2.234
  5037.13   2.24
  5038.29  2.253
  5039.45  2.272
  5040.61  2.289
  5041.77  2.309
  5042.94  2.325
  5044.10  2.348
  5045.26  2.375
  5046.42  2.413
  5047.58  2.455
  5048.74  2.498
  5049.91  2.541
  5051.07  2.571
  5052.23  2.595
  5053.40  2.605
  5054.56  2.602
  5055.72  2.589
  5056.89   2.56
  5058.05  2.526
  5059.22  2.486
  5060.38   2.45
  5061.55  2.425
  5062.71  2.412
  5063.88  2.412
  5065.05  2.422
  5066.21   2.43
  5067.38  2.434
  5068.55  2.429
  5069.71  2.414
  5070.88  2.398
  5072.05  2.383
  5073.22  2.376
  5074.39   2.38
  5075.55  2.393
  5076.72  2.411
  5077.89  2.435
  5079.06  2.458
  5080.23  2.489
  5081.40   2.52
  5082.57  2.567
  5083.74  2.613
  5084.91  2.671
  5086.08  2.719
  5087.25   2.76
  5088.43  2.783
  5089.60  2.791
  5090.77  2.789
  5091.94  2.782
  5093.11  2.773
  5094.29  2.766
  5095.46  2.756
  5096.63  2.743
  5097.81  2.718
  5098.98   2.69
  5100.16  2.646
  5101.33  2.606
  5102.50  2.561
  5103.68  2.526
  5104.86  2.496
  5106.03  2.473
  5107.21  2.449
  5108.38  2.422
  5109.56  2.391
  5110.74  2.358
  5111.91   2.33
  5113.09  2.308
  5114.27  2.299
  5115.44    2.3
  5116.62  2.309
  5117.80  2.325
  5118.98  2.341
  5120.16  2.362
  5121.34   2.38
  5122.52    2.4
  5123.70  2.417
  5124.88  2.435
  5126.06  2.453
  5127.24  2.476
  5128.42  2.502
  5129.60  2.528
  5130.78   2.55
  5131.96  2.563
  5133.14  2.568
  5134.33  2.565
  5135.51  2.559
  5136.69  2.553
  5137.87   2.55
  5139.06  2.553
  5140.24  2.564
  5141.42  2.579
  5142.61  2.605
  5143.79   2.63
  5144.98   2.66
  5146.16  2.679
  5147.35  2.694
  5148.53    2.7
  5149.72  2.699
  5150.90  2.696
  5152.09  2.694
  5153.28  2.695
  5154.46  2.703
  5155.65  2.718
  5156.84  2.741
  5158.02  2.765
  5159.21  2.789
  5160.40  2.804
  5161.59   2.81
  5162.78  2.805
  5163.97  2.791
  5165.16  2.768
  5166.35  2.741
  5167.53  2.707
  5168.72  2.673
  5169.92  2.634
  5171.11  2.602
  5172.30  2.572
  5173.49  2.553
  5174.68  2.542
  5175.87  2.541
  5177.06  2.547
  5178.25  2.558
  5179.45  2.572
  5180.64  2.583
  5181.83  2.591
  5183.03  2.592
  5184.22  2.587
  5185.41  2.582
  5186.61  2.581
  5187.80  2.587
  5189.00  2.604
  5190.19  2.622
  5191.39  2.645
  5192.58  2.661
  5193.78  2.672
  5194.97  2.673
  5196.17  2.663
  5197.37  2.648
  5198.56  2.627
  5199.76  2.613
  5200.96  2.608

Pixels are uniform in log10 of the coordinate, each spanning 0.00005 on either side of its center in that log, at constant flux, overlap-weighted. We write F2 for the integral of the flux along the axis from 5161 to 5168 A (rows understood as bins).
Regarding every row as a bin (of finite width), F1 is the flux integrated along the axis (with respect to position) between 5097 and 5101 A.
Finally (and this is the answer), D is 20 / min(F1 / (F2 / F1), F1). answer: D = 3.4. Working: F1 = 10.7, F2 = 19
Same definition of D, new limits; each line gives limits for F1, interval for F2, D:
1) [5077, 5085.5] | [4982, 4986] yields 0.9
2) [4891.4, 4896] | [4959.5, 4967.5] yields 3.5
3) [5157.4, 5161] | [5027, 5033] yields 2.7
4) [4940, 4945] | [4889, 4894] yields 1.9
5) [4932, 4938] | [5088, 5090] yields 1.5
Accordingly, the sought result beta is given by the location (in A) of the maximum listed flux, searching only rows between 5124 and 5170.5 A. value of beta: 5161.59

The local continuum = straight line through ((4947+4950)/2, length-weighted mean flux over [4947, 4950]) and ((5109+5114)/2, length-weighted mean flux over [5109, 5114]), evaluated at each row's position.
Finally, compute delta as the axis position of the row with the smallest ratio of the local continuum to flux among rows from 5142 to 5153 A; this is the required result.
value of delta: 5148.53 A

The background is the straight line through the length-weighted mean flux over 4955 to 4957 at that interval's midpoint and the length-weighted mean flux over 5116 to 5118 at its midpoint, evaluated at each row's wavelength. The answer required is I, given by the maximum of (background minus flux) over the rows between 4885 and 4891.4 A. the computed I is -0.27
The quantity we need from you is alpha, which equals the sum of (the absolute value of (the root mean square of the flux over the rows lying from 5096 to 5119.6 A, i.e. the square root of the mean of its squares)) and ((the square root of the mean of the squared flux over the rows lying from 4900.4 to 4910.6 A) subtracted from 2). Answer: 2.5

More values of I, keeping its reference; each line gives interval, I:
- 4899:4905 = -0.05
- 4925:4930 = -0.48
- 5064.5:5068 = -0.24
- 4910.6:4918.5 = -0.29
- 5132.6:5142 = -0.19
